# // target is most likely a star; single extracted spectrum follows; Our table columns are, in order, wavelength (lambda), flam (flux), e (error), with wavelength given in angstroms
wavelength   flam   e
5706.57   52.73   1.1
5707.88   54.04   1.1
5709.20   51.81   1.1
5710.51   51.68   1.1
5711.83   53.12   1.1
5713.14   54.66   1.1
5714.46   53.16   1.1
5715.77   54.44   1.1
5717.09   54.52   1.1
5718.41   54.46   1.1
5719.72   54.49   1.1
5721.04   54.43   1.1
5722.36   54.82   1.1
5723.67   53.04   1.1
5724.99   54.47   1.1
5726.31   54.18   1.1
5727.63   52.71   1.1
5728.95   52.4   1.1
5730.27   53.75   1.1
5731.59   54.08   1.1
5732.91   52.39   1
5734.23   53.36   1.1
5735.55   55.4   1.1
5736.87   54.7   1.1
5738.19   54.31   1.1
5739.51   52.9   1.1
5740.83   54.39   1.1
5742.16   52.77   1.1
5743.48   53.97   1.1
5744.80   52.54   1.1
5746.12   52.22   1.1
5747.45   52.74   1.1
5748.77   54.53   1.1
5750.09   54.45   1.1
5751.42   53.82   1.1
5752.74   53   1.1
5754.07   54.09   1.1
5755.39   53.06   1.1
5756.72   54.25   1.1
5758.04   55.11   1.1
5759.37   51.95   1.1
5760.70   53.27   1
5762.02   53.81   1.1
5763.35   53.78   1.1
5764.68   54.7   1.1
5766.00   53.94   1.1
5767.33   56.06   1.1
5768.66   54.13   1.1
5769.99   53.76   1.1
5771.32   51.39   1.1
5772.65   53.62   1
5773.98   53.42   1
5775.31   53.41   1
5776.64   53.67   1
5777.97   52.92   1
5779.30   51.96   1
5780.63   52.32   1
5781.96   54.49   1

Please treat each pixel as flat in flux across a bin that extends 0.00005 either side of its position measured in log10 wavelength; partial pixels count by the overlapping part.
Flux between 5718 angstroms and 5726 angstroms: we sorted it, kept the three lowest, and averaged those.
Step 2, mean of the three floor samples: 54.0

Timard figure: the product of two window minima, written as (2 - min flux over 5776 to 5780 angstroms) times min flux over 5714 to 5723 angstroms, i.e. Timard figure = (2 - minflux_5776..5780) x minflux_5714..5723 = -2656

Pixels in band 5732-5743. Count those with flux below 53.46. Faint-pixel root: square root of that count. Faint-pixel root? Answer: 2.0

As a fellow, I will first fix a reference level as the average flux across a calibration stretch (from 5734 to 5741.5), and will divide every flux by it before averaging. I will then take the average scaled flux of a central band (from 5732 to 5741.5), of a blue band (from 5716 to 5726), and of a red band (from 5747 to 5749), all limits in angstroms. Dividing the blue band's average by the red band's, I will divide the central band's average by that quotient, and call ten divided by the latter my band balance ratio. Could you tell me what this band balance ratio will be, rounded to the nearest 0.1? 10.2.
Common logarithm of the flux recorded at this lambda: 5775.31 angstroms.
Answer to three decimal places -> 1.728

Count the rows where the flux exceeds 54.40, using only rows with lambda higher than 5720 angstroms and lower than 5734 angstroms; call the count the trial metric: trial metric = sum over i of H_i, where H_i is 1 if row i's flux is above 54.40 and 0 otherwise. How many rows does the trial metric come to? 3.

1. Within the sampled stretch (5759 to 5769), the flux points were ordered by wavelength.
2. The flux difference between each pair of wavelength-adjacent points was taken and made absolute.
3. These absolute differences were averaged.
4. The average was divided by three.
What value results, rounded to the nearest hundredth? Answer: 0.36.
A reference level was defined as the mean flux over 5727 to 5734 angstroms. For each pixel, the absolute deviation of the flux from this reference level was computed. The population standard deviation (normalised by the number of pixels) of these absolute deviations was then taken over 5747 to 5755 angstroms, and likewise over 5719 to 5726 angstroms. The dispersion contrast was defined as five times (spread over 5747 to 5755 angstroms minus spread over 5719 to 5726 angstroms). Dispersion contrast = -0.43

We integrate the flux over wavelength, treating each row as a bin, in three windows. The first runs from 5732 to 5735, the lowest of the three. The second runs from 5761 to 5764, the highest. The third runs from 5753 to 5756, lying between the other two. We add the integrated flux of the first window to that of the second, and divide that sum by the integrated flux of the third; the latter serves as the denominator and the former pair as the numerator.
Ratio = 2.0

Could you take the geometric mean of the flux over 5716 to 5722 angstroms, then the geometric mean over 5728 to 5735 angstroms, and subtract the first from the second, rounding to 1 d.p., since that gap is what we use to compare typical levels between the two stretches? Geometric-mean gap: -1.3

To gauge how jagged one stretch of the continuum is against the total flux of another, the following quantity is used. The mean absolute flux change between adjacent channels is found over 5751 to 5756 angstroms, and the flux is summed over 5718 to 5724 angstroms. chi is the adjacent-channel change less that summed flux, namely -270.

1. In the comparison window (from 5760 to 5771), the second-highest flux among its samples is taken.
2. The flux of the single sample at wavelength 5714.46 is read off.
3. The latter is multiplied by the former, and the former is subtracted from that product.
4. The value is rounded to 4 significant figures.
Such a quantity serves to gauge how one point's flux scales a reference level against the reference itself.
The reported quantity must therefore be 2853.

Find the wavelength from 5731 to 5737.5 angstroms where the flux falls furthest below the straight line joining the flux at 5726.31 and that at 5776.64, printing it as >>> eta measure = 5732.91 angstroms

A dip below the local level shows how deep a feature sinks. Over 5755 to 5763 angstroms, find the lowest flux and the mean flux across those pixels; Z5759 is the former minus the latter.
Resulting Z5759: -1.6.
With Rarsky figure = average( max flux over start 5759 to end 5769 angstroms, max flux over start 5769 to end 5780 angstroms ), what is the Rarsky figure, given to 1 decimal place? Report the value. 54.9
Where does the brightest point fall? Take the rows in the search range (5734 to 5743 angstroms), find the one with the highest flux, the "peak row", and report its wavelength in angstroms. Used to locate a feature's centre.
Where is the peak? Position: 5735.55 angstroms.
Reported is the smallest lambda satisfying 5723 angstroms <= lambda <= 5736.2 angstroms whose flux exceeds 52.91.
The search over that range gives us 5723.67 angstroms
